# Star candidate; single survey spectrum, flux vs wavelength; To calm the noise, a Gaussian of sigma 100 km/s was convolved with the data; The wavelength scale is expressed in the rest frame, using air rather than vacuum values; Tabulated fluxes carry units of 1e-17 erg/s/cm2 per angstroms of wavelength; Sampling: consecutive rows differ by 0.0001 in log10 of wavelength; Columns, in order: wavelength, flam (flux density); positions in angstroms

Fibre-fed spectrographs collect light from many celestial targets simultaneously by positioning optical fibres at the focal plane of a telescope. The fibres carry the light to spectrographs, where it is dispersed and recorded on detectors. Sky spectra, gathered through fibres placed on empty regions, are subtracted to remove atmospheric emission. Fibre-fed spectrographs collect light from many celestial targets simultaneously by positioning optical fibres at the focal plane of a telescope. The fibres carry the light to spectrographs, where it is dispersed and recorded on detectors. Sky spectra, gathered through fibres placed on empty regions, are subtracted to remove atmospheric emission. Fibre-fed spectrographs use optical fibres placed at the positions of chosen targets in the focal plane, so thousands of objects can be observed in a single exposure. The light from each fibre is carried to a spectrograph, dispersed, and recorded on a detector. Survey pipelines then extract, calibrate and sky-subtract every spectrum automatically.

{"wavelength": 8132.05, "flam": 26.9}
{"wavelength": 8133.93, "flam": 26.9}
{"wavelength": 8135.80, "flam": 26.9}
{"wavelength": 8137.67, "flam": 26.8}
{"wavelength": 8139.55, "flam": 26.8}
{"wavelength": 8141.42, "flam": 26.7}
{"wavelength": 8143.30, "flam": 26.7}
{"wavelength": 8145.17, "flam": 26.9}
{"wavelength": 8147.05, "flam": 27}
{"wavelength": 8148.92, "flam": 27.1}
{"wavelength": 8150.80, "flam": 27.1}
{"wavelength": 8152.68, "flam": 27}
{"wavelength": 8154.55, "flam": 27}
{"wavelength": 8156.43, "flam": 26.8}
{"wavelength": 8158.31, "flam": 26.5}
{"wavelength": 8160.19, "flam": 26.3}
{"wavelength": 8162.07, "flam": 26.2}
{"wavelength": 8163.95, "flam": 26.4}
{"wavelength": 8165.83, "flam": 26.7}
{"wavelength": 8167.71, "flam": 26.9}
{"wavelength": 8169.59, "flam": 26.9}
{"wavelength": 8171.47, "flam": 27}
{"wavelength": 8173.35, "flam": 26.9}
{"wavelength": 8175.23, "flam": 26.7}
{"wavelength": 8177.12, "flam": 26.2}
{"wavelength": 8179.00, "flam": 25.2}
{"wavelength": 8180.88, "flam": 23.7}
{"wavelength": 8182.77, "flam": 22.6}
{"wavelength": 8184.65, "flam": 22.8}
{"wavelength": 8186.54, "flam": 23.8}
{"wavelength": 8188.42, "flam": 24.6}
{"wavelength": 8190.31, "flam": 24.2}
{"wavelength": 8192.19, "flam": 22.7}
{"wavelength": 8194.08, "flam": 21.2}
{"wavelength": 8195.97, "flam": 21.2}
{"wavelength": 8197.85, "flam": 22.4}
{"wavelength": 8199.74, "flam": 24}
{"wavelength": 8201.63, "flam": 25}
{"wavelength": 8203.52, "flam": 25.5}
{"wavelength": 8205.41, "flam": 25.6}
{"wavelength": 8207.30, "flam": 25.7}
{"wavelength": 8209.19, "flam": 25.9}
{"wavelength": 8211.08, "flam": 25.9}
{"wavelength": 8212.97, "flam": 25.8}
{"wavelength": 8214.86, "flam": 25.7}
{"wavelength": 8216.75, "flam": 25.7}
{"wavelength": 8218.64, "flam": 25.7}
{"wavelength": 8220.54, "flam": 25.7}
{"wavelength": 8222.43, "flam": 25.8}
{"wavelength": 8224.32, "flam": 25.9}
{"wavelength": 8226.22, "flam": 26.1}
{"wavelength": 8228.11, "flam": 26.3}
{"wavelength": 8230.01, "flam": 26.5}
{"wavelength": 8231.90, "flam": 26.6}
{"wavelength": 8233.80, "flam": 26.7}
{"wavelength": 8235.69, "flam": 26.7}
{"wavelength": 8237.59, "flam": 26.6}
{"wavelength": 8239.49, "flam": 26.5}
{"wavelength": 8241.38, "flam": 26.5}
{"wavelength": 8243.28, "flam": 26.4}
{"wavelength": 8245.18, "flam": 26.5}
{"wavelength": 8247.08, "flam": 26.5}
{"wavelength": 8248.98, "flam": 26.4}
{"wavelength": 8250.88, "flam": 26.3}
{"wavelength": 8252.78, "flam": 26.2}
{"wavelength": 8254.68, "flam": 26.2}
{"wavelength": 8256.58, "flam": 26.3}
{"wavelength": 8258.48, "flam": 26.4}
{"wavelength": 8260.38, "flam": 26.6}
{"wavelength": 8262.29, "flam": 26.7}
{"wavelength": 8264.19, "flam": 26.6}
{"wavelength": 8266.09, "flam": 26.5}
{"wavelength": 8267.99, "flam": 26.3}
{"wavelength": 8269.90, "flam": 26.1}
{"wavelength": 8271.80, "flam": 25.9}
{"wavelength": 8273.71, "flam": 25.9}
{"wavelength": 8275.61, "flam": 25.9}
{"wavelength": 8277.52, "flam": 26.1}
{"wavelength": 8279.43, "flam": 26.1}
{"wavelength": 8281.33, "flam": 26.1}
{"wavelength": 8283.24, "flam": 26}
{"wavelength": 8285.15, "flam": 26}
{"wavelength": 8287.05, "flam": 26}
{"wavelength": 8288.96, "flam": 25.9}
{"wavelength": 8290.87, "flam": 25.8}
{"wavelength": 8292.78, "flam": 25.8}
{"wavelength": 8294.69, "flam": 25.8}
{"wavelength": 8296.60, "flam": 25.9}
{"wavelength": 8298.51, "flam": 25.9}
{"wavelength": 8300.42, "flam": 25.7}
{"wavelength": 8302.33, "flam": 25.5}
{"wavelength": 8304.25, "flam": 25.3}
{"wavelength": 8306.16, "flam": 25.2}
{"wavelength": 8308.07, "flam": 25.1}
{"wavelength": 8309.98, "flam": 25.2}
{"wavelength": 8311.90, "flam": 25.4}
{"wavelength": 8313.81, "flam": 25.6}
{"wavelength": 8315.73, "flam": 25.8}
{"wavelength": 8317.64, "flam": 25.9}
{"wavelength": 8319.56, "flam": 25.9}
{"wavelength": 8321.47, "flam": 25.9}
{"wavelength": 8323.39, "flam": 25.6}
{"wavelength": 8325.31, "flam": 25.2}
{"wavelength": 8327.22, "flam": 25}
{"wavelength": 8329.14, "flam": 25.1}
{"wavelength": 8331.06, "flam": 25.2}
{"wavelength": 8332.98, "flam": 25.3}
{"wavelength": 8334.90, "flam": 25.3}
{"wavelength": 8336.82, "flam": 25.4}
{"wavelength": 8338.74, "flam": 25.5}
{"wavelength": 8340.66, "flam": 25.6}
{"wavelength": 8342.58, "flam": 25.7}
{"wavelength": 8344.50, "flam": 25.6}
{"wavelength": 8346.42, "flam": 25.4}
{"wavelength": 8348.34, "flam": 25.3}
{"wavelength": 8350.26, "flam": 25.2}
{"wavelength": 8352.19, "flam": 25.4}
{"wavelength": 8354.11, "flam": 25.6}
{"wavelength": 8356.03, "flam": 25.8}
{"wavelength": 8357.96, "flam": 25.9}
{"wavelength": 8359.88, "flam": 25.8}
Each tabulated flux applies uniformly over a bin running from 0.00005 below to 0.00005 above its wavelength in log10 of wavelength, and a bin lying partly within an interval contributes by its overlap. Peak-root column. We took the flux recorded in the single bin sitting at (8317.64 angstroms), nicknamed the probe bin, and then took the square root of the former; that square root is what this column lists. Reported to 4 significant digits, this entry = 5.089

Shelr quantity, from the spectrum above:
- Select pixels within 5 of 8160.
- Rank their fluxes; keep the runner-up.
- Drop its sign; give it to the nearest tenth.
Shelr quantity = 26.5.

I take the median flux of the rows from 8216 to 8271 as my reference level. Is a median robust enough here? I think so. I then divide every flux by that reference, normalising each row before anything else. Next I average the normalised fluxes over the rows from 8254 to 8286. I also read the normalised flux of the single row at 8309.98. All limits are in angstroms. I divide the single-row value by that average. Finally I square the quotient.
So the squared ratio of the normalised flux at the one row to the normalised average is 0.92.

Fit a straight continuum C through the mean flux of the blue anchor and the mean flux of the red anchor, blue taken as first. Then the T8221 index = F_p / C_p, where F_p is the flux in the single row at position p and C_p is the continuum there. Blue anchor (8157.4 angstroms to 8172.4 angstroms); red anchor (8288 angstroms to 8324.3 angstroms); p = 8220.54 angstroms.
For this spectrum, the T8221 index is 0.98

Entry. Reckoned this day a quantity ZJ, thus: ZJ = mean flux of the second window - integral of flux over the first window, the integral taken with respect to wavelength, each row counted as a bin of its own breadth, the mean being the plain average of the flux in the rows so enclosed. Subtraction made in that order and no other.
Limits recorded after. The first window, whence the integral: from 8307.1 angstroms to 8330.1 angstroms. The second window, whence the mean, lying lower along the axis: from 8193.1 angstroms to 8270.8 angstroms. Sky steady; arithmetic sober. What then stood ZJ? -560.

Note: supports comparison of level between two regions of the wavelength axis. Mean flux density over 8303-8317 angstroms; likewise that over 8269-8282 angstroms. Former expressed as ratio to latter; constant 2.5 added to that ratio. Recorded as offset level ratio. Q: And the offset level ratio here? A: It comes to 3.48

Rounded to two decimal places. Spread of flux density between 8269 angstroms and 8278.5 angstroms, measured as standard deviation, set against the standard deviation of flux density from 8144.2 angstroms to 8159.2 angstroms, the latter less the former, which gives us 0.09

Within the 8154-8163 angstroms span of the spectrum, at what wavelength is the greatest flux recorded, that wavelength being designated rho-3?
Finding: 8154.55 angstroms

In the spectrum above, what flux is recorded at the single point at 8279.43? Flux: 26.1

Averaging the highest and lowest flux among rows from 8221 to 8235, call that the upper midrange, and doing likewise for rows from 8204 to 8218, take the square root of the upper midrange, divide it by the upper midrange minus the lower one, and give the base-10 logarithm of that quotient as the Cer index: 1.0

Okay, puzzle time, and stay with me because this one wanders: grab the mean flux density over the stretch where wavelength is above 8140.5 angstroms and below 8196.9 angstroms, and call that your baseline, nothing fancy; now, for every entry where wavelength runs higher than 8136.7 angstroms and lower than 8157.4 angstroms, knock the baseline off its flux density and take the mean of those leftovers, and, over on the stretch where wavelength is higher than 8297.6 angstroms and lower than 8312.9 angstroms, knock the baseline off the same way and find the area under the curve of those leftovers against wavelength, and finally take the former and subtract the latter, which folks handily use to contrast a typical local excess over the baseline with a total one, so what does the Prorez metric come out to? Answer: 4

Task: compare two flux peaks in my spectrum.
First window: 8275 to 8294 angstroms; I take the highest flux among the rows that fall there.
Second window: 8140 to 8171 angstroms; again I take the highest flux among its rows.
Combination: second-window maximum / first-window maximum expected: 1.04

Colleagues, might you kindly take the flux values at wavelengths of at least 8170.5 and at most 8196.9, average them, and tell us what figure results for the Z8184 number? 24.2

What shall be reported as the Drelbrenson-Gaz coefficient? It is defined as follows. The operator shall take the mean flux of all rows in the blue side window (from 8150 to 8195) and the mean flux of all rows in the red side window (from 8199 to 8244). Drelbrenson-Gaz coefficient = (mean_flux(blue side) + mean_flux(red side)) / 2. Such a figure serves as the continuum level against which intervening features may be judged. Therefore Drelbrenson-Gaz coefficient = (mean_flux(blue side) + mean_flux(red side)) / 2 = 25.7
